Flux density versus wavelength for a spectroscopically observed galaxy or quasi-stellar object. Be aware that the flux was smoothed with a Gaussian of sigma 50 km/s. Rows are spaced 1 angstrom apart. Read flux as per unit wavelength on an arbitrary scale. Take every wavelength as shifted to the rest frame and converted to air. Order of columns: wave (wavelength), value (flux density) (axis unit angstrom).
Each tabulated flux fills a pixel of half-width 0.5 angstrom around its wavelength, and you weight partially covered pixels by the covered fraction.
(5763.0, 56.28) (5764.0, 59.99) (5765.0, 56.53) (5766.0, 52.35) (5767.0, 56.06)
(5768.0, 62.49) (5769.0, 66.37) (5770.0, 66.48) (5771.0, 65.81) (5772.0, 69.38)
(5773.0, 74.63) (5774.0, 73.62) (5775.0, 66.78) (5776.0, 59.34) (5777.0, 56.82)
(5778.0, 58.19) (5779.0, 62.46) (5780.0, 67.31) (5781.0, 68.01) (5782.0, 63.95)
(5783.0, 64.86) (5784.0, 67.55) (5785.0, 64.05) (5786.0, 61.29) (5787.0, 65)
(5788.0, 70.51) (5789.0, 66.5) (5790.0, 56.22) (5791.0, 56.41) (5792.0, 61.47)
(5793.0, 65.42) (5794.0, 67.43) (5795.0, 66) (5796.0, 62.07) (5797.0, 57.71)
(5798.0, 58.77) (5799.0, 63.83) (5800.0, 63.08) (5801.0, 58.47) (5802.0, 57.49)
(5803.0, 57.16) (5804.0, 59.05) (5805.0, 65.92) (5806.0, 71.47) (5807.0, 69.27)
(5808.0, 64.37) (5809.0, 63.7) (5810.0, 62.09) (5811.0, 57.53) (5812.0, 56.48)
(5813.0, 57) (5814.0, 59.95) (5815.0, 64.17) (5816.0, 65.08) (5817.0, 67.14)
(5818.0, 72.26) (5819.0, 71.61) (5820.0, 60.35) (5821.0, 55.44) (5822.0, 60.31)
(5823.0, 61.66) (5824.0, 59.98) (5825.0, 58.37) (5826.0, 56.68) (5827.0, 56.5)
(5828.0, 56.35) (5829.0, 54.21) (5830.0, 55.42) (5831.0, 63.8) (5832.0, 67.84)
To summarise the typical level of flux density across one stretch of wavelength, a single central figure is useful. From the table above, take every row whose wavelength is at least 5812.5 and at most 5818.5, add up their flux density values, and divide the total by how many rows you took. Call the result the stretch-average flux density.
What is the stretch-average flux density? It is 64.3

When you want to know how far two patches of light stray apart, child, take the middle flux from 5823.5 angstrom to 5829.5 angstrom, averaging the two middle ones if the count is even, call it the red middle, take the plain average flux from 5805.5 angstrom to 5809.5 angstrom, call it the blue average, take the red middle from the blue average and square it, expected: 113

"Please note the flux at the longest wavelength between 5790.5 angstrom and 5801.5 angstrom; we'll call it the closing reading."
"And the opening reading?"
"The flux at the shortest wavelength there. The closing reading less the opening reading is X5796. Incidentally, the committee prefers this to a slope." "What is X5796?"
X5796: 2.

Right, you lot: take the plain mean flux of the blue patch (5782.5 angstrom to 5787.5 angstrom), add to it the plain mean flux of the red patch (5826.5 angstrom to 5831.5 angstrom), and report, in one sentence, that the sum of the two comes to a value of 122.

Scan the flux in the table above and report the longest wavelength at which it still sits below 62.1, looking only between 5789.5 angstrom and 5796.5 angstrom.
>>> 5796.0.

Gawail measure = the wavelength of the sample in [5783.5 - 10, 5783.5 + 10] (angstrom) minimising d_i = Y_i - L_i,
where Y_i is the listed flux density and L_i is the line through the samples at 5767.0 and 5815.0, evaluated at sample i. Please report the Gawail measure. 5790.0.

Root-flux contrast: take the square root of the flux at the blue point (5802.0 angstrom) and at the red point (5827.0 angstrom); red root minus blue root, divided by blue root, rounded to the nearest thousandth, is -0.009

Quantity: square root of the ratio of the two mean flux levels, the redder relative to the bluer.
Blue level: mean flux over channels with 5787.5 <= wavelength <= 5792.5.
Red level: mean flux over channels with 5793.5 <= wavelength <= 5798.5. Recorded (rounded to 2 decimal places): 1.00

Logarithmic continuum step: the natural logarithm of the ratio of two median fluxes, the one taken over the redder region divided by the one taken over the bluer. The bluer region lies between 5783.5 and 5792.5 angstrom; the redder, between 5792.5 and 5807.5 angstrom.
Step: -0.015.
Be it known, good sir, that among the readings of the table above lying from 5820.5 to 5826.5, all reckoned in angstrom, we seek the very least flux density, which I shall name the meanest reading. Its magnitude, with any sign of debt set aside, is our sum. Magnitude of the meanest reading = 55.4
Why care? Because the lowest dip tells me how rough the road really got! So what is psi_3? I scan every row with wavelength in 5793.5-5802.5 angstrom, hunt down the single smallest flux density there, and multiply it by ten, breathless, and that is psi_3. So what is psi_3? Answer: 575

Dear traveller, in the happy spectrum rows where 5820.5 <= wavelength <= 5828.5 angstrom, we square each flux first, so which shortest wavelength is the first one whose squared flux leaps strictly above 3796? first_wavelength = 5823.0 angstrom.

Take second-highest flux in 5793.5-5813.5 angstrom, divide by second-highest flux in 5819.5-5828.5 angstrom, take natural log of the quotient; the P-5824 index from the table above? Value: 0.14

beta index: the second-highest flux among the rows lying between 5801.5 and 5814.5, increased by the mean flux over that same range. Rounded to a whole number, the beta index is 131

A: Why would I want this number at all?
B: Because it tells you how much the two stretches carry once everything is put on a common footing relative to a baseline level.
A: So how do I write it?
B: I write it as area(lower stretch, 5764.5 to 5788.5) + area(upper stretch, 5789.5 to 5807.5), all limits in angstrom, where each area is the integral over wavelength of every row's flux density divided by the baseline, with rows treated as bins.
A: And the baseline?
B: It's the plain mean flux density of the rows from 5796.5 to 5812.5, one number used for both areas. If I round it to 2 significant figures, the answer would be 43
